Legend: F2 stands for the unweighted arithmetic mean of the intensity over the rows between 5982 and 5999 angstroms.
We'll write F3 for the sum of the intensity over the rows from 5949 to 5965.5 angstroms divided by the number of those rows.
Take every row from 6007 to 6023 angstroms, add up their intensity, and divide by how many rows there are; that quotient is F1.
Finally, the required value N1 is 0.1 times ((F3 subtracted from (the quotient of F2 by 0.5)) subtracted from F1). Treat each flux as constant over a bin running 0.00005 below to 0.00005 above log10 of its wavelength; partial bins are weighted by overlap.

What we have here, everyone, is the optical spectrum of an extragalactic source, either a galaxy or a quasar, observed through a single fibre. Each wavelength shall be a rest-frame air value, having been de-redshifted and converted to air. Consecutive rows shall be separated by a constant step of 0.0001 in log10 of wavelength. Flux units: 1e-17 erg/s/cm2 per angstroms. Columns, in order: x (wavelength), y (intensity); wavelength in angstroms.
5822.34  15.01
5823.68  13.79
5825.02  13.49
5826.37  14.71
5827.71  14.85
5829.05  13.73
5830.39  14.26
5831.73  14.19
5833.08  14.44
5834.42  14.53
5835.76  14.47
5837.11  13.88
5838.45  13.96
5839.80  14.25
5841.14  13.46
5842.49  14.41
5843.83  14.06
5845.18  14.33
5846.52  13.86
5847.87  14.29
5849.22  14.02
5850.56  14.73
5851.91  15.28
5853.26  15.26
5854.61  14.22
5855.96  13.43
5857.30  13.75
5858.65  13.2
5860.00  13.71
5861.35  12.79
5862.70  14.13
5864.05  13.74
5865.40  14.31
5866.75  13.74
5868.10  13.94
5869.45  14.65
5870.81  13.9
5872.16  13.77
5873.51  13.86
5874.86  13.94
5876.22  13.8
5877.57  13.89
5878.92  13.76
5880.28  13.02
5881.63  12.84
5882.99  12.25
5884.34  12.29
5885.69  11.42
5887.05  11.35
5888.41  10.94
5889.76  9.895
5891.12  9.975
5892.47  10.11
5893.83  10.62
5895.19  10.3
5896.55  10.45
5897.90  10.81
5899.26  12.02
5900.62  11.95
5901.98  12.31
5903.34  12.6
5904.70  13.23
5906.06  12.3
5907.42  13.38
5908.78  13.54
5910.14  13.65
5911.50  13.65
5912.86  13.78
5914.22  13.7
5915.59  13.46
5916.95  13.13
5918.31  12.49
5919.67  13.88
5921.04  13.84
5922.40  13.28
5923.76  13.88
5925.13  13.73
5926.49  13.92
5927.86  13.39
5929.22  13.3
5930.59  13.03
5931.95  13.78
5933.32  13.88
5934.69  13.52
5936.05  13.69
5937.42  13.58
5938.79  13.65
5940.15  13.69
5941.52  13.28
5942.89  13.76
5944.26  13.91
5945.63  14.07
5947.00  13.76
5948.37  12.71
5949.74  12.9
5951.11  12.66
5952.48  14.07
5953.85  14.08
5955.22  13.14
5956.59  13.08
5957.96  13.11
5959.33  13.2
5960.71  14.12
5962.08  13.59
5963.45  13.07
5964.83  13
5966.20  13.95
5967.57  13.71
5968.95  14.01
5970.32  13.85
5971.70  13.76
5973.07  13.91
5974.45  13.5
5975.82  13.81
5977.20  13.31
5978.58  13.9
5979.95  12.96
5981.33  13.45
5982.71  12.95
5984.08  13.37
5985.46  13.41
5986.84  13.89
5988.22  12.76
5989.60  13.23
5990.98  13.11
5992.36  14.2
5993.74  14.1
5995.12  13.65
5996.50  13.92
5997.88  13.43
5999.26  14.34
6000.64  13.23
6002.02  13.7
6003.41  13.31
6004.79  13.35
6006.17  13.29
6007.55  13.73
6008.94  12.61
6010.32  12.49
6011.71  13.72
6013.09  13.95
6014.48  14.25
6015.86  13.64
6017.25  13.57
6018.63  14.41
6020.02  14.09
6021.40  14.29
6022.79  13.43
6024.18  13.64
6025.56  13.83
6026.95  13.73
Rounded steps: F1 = 13.7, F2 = 13.5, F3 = 13.3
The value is 0.00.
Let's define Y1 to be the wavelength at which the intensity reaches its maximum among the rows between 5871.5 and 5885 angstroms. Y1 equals 5874.86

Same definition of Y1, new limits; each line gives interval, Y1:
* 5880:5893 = 5880.28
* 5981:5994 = 5992.36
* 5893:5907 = 5904.70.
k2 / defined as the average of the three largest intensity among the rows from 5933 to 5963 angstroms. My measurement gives 14.1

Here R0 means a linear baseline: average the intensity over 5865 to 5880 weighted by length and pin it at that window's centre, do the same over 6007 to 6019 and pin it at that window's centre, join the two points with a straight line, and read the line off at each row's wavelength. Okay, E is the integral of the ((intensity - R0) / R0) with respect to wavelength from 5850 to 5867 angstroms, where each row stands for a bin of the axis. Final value 0.1 angstroms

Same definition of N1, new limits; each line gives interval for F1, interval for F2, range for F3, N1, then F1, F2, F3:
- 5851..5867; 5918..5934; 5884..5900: -0.23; 14.0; 13.5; 10.8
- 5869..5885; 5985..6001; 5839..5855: 0.06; 13.5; 13.6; 14.3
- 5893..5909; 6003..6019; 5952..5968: -0.16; 12.0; 13.5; 13.5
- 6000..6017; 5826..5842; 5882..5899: -0.41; 13.4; 14.2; 10.9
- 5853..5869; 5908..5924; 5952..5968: 0.03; 13.9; 13.5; 13.5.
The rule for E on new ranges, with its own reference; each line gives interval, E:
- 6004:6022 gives 0.1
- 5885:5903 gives -3.8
